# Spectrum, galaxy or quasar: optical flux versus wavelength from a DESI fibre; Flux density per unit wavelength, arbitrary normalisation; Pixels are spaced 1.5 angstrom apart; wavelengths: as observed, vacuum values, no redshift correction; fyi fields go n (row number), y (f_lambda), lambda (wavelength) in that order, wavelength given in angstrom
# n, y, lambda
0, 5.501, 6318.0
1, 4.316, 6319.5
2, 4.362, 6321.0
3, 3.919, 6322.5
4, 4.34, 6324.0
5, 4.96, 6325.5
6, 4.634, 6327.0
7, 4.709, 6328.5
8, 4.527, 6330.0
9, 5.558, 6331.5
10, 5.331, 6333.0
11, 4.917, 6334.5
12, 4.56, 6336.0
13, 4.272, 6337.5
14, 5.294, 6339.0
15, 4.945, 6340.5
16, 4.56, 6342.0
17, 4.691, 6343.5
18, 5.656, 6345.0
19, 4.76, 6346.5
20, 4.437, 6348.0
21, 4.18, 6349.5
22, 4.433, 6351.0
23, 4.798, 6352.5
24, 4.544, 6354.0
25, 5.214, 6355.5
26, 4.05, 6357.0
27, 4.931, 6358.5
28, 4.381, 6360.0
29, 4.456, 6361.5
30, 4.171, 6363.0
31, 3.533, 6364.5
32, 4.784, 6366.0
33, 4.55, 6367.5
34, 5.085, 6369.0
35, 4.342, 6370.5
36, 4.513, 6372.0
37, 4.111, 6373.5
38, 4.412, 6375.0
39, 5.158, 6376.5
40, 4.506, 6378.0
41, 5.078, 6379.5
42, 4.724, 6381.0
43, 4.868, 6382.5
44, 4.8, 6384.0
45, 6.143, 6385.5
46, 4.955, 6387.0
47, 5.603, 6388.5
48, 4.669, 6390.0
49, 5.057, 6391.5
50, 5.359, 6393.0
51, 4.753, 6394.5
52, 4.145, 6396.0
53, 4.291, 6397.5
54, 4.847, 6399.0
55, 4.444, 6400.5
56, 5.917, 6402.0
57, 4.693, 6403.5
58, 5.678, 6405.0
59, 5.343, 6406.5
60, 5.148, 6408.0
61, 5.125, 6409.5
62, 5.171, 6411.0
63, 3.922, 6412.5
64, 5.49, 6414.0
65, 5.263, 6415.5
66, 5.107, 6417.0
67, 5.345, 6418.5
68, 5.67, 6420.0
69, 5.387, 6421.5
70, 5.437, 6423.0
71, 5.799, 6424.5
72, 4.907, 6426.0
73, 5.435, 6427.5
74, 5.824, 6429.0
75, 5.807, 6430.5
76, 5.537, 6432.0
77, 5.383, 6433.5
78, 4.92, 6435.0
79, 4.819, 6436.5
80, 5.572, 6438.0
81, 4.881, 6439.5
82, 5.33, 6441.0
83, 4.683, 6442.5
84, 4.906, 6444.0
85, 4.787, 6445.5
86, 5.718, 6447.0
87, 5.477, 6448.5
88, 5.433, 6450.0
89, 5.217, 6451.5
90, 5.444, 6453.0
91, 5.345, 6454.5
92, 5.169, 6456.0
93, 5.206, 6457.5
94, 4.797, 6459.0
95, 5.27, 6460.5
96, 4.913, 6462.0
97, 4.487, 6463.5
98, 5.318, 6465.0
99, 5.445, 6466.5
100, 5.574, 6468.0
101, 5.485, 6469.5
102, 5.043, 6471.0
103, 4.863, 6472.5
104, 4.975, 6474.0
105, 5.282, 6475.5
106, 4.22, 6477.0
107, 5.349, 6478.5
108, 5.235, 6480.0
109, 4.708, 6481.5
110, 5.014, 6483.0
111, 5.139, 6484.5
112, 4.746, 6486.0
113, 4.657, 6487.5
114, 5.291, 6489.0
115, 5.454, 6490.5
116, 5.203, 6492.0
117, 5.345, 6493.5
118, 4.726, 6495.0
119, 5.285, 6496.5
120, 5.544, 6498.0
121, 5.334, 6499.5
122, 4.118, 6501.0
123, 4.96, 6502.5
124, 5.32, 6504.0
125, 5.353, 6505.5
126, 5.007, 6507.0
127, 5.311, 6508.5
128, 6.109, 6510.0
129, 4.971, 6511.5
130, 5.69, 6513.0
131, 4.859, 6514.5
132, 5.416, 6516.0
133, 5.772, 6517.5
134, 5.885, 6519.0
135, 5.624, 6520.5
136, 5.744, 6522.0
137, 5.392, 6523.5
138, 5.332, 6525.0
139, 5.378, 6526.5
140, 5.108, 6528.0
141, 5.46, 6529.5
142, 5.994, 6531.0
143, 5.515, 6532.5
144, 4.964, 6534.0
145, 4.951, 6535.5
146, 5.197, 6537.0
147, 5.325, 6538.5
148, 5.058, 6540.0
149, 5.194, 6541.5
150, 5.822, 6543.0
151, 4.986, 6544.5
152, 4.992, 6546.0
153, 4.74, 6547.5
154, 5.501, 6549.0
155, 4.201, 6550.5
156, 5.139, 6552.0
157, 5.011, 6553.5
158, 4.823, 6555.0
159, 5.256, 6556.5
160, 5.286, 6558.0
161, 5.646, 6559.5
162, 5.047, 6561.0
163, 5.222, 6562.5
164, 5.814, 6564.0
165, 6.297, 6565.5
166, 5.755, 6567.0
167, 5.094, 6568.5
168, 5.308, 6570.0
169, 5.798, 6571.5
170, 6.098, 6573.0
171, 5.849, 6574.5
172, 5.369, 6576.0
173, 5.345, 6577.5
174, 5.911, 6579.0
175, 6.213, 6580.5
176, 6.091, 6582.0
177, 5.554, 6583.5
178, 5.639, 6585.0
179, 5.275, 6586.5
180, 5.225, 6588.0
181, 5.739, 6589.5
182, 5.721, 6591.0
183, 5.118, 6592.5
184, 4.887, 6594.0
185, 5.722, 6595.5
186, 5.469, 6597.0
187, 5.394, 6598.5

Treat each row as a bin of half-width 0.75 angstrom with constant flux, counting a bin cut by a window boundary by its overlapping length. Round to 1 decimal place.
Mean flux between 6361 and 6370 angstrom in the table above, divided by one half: 8.9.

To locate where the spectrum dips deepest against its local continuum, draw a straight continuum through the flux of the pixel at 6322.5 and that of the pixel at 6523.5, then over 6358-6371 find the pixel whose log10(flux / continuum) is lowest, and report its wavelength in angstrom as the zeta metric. 6364.5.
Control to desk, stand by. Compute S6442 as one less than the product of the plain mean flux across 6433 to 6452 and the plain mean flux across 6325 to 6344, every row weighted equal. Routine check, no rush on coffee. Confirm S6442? 24.0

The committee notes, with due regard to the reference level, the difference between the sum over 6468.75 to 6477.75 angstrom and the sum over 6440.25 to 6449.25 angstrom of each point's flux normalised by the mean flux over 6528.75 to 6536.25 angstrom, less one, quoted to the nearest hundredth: -0.19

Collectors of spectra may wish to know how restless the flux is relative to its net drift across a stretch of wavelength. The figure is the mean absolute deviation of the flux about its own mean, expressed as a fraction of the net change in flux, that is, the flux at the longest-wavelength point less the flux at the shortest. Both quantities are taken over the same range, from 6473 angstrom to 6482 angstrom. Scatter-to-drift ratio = -1.2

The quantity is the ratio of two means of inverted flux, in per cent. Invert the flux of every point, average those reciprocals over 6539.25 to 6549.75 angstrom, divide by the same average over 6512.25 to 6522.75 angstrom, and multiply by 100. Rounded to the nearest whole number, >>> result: 107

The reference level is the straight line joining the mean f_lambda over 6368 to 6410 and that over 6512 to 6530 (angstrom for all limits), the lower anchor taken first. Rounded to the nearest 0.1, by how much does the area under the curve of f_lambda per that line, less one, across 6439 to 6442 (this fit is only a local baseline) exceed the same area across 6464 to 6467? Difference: -0.1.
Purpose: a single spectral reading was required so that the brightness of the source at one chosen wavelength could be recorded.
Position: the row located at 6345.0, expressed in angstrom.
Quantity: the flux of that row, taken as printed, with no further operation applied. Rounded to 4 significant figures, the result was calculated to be 5.656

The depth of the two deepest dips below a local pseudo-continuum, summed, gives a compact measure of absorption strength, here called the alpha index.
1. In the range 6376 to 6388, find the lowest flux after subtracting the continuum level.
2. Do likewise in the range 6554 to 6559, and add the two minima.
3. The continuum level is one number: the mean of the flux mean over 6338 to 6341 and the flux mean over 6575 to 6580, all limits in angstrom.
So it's -1.33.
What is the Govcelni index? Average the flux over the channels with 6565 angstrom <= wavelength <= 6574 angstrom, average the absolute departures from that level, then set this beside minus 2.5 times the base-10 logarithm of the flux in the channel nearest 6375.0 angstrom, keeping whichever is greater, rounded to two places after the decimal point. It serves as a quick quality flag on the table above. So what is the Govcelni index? 0.35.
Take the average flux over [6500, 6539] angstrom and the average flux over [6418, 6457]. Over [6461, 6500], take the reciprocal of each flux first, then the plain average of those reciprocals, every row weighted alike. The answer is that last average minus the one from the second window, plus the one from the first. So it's 0.22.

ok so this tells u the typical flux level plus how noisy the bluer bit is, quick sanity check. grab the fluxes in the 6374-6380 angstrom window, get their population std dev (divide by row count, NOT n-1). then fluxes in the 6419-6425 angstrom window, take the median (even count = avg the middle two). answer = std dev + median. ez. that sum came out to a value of 5.9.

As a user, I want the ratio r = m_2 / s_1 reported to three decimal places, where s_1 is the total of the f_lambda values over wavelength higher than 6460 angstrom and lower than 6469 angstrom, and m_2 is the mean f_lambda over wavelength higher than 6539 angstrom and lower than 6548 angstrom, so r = 0.166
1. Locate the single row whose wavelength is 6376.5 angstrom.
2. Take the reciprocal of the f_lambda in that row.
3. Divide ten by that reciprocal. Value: 52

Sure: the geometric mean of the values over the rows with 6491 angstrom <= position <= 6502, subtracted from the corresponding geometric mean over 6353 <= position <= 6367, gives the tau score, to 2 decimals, -0.63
